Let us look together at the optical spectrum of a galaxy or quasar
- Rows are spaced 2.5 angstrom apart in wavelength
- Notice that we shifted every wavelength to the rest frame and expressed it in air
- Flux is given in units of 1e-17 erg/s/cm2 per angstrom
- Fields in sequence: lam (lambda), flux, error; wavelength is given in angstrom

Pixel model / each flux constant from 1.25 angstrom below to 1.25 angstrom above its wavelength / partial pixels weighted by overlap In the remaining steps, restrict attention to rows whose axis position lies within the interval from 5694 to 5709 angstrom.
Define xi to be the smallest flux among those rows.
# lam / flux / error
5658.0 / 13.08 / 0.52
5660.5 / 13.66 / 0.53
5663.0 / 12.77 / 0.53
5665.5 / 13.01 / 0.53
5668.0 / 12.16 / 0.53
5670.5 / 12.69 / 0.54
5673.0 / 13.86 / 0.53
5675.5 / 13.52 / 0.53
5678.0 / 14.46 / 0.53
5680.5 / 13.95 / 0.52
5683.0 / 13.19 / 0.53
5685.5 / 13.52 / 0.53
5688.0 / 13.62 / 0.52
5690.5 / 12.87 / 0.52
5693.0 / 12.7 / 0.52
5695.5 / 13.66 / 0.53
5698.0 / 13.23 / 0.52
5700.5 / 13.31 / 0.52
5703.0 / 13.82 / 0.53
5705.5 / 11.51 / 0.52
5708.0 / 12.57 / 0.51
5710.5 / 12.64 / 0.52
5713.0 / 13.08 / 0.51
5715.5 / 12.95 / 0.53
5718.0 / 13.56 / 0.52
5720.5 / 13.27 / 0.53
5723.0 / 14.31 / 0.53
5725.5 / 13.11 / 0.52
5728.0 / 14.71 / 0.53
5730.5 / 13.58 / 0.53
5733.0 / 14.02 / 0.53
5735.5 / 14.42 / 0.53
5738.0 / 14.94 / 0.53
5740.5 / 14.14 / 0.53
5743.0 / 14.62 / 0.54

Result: 11.51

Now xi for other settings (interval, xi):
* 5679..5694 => 12.7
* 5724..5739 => 13.11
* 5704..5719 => 11.51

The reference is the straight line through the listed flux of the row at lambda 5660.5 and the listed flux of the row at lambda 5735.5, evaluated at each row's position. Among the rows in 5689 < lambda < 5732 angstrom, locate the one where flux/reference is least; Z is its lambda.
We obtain 5705.5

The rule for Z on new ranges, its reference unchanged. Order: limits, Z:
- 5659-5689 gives 5668.0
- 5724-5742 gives 5725.5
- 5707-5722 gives 5708.0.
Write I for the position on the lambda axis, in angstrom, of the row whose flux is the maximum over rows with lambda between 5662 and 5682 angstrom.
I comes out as 5678.0 angstrom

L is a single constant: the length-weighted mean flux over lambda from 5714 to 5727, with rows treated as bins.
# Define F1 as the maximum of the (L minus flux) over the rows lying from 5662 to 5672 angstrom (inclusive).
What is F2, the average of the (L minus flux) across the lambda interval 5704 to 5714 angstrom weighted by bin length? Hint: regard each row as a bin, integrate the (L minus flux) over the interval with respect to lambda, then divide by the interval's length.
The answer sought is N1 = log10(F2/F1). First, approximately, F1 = 1.30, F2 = 0.99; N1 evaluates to -0.1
